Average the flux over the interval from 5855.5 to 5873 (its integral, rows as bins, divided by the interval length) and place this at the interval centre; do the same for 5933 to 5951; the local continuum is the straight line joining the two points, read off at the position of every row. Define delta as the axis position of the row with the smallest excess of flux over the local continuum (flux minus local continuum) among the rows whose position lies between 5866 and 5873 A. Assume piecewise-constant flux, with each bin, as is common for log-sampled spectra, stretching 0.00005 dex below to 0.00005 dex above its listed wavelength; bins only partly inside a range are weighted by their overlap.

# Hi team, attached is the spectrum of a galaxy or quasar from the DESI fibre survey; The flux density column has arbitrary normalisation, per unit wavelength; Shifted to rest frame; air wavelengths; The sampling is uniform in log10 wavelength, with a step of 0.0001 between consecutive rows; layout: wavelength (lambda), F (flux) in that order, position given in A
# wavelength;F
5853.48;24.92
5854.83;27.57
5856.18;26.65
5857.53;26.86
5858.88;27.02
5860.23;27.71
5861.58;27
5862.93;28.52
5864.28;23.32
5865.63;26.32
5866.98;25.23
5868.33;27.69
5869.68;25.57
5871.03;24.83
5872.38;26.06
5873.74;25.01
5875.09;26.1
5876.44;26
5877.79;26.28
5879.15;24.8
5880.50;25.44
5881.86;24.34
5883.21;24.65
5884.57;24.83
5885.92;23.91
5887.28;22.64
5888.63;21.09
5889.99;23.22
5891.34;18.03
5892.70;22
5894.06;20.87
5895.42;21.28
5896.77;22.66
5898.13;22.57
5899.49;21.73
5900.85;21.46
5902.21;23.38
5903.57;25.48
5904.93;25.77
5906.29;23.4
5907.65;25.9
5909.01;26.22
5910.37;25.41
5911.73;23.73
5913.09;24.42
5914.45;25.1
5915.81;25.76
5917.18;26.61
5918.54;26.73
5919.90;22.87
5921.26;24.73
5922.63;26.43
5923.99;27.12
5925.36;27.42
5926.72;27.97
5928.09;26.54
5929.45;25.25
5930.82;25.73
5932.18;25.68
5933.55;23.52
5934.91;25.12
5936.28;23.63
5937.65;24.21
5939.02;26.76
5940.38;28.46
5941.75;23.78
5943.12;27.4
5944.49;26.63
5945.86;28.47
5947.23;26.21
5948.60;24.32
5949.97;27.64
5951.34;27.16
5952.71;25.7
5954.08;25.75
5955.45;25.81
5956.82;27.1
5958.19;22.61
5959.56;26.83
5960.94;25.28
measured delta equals 5871.03 A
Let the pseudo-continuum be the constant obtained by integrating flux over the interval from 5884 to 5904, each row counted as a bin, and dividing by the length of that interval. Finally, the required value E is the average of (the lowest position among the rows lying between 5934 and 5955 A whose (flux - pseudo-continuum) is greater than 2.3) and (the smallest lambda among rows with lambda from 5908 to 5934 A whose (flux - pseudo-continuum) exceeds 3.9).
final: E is 5922.0 A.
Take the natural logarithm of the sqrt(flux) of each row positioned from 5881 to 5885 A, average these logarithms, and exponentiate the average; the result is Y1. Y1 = 4.96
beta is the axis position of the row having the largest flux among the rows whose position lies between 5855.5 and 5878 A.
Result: 5862.93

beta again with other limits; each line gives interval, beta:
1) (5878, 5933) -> 5926.72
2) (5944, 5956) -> 5945.86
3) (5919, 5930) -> 5926.72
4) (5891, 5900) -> 5896.77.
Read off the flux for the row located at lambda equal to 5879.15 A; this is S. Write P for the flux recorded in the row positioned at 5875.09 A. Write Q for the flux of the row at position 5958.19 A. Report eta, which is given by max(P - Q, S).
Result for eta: 25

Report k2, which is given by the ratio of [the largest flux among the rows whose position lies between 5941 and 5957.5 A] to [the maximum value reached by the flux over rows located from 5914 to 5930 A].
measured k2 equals 1.02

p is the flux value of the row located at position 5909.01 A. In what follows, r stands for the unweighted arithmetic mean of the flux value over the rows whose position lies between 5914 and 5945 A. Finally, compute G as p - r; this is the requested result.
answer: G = 0.4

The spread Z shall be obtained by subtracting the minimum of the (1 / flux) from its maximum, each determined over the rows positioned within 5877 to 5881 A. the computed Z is 0.002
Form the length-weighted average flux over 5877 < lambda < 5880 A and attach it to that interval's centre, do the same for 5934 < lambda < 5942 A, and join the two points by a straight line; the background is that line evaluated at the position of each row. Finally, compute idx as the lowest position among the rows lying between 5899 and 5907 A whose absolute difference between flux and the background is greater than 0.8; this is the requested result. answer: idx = 5899.49 A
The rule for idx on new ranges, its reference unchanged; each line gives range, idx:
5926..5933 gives 5926.72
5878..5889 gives 5881.86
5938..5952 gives 5939.02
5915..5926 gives 5917.18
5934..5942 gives 5936.28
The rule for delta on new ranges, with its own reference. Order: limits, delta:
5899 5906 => 5900.85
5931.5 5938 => 5933.55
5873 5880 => 5879.15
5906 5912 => 5906.29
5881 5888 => 5887.28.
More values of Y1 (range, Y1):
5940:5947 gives 5.19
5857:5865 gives 5.17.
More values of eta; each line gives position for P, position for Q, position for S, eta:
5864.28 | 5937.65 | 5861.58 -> 27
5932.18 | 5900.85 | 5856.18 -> 27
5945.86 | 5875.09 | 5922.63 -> 26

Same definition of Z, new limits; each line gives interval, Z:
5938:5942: 0.007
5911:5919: 0.005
